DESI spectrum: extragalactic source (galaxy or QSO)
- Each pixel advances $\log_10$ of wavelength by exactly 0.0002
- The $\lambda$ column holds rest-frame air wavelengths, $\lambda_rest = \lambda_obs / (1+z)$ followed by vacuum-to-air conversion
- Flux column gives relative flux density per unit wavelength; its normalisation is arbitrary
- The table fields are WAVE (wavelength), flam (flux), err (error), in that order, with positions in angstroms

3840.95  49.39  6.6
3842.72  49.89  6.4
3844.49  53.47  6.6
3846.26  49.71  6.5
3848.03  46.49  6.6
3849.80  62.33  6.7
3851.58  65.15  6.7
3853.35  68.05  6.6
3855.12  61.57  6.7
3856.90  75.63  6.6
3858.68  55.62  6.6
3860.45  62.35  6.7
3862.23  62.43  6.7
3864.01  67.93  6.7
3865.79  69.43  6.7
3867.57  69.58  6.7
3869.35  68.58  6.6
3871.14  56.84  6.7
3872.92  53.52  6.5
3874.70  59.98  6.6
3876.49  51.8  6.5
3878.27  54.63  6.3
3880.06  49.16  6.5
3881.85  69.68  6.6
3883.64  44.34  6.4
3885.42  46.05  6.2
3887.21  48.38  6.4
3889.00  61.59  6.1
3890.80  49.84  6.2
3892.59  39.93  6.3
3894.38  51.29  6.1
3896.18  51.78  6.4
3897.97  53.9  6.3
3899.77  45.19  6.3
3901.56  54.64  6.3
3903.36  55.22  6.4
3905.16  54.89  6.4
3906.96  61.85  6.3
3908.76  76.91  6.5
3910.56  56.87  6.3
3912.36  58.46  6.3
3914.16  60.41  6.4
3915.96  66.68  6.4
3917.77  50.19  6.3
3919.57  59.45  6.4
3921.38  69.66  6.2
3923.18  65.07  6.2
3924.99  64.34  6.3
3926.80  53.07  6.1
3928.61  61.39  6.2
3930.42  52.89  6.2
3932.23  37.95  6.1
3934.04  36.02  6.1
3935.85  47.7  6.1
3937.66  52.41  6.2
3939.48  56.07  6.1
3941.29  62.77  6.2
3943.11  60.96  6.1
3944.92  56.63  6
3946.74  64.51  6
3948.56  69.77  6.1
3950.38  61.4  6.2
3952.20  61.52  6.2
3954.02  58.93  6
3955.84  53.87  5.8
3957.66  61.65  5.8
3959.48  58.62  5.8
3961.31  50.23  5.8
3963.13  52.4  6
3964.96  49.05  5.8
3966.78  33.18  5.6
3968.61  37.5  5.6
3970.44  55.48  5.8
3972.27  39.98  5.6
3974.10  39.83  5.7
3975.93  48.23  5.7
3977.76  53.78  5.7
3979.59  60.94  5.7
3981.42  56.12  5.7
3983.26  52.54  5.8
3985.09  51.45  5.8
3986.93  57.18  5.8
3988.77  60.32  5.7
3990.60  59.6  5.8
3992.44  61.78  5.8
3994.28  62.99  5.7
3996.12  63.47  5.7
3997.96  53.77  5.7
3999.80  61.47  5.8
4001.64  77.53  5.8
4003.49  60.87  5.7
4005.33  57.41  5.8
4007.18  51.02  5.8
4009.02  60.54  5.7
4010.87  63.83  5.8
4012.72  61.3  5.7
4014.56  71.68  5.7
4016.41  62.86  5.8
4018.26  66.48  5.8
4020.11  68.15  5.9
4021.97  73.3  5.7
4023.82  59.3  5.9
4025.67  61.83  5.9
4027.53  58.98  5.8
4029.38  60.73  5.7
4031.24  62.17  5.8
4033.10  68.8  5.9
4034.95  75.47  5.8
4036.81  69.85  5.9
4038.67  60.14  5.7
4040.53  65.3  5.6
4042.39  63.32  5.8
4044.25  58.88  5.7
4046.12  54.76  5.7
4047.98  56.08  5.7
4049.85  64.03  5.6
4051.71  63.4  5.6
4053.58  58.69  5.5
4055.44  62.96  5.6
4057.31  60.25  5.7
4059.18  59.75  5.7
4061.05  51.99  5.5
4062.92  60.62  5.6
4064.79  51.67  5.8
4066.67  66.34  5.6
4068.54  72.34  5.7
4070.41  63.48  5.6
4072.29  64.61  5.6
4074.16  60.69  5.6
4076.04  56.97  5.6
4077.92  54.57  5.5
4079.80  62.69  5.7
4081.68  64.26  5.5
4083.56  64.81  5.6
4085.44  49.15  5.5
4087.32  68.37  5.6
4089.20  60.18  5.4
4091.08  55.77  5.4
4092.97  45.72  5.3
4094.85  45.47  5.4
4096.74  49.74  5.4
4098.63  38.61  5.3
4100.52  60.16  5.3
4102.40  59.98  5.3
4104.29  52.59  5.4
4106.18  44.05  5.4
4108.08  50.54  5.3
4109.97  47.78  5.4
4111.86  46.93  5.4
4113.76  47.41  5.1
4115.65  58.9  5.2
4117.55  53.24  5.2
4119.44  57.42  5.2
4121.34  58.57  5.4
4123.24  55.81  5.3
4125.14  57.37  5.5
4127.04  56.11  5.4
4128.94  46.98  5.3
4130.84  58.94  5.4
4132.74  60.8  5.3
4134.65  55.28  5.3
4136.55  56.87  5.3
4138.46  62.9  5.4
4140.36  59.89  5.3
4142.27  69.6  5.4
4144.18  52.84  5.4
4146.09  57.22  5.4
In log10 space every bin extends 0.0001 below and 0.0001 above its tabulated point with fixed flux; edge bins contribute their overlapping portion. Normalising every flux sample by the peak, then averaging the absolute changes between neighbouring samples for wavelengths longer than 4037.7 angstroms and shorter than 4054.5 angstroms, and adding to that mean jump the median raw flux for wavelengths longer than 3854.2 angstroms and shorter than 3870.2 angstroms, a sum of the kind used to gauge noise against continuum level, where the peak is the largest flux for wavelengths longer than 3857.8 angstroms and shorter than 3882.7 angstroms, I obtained 68.0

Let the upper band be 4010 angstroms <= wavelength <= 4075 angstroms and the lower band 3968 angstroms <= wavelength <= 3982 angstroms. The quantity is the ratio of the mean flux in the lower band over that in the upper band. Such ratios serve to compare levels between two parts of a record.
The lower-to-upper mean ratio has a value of 0.8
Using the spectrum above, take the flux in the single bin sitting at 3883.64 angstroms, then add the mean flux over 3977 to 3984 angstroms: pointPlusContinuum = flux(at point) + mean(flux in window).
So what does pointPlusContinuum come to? 100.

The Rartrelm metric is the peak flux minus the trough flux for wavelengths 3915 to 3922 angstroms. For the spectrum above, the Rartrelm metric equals 19.5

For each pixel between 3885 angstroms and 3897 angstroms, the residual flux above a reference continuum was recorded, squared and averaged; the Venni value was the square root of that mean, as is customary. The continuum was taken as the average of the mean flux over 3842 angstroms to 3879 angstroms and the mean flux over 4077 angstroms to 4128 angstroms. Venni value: 9.6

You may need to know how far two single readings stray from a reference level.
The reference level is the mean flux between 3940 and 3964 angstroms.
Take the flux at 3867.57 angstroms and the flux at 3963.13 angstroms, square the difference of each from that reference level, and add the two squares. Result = 152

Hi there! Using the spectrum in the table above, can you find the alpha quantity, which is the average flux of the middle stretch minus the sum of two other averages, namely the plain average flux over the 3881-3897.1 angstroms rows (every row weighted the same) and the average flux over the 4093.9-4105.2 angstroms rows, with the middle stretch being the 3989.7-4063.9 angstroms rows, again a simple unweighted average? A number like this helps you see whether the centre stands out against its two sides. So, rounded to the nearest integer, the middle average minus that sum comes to -40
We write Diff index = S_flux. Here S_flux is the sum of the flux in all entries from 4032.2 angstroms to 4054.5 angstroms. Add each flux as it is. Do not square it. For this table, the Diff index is 759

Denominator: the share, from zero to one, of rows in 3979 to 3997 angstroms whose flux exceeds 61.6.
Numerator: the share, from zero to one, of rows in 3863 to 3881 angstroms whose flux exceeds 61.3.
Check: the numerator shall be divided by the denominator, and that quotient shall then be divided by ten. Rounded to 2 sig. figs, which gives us 0.13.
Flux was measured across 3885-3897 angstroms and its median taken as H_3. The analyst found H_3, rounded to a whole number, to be 50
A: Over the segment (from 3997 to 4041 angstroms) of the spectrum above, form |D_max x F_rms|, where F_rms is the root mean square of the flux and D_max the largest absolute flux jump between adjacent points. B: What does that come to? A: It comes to 1069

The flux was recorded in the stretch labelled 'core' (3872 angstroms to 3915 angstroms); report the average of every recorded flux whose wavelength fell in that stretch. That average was 55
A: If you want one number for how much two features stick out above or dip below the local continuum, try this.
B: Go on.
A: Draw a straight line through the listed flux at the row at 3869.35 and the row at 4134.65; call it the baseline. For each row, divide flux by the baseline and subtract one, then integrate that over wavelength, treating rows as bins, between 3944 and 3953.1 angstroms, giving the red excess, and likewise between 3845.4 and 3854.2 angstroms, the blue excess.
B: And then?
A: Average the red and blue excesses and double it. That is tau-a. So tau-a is -1.7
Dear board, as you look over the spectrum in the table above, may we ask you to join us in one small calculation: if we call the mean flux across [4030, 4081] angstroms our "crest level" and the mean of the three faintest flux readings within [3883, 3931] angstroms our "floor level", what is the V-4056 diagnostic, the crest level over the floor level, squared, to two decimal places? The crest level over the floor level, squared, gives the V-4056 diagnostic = 2.05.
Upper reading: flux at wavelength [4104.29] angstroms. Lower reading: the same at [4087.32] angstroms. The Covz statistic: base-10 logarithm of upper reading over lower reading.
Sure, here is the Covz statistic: -0.11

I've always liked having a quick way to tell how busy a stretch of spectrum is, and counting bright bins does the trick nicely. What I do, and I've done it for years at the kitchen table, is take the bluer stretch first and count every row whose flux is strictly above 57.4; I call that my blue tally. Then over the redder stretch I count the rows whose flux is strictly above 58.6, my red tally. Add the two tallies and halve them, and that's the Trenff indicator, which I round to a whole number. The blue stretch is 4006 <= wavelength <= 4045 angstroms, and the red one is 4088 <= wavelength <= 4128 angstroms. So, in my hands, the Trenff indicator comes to 12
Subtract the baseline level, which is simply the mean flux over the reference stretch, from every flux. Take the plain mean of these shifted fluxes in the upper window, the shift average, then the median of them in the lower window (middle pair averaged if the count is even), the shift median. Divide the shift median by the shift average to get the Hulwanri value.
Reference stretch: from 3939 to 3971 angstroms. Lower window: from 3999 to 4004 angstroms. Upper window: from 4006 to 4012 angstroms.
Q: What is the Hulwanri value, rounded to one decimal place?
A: 2.1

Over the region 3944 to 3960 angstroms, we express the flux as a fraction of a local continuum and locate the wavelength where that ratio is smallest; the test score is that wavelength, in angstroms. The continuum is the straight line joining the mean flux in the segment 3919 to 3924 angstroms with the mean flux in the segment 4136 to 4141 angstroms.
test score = 3955.84 angstroms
